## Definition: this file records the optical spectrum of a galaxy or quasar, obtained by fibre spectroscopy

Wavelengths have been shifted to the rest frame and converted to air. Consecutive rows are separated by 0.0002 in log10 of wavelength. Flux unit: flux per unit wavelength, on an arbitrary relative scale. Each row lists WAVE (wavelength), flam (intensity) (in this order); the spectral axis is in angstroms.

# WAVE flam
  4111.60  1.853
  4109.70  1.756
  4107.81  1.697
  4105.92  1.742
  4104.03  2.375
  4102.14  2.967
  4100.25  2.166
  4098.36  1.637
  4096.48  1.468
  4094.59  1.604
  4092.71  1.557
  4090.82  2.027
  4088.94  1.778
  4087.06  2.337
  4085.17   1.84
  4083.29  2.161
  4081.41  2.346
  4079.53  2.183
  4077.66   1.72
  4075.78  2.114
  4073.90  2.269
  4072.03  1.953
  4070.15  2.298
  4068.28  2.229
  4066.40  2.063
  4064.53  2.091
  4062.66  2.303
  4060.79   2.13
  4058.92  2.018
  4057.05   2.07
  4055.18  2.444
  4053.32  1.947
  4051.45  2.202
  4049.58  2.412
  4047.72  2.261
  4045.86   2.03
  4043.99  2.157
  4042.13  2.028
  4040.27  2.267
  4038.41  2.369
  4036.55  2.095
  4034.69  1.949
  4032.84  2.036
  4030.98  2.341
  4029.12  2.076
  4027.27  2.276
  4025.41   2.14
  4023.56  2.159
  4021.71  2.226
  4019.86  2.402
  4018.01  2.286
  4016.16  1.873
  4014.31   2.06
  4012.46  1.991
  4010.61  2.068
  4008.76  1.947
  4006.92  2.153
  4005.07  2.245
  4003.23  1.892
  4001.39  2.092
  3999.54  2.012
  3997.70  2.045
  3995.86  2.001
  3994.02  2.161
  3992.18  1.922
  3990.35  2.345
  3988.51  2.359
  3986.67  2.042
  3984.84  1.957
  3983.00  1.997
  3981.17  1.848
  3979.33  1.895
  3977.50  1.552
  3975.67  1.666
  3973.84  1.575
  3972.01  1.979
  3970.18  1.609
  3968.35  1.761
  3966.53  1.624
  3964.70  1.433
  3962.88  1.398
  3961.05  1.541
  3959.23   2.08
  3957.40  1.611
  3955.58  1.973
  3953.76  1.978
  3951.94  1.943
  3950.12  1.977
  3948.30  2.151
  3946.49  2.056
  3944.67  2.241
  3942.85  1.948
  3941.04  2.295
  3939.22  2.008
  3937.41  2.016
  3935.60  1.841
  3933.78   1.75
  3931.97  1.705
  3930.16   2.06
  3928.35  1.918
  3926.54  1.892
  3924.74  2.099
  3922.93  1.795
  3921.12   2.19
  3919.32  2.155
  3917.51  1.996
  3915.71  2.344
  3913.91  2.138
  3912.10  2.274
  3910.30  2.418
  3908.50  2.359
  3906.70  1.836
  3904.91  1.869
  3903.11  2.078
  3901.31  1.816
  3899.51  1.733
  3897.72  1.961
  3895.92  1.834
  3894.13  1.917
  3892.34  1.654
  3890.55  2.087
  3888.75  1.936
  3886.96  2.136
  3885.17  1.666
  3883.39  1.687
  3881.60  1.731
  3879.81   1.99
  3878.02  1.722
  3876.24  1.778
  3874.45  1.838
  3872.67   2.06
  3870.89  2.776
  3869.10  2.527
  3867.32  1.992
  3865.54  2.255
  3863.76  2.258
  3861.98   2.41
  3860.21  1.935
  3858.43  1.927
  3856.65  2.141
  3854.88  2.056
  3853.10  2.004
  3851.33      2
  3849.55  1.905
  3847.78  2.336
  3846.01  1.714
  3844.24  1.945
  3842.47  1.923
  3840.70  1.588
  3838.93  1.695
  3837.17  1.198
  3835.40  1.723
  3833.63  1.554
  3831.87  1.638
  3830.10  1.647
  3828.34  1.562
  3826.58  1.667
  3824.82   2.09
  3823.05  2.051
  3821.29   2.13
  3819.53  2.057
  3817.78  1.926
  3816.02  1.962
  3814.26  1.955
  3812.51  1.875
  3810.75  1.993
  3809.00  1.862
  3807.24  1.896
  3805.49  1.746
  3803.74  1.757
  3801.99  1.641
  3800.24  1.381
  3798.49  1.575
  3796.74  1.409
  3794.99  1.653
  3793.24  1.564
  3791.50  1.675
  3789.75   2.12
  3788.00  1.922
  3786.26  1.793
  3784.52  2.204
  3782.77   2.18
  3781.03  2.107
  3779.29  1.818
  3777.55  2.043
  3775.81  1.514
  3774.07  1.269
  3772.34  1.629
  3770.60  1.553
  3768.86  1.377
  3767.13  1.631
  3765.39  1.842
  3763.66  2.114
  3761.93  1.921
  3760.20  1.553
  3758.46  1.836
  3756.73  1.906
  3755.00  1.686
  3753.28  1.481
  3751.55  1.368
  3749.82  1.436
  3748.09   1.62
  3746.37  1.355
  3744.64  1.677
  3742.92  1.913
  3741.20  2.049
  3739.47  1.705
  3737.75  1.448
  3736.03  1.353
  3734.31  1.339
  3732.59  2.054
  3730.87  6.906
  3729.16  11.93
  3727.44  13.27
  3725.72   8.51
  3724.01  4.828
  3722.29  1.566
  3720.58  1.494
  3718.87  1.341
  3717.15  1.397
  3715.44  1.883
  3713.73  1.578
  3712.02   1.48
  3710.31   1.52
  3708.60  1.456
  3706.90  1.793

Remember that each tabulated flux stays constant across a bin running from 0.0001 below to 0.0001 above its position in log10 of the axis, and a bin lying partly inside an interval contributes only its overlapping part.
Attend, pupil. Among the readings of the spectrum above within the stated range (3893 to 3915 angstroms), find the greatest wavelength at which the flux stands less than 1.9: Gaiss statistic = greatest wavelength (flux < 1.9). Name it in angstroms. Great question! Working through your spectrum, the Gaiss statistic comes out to 3906.70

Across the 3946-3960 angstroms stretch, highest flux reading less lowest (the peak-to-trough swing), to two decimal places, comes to 0.54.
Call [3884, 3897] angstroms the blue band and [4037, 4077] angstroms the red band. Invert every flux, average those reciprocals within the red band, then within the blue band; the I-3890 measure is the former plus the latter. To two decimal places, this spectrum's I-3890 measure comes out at 1.00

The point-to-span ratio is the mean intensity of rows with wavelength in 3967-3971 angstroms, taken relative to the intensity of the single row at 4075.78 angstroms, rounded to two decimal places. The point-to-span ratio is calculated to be 0.80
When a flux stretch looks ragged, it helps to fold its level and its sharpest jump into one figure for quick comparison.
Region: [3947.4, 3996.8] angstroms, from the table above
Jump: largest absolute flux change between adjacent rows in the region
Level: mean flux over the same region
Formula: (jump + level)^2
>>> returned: 5.8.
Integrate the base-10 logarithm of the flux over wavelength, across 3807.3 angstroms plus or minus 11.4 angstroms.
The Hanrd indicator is 5.6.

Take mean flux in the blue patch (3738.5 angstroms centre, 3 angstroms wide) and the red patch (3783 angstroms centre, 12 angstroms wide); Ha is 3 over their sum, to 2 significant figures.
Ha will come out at 0.84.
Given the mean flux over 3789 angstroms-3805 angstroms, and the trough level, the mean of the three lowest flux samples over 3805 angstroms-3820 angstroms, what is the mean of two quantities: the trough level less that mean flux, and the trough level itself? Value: 1.01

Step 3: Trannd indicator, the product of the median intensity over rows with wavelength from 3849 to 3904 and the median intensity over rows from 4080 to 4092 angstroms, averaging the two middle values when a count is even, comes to 4.11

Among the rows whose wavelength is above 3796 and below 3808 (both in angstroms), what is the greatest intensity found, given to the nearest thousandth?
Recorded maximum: 1.896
